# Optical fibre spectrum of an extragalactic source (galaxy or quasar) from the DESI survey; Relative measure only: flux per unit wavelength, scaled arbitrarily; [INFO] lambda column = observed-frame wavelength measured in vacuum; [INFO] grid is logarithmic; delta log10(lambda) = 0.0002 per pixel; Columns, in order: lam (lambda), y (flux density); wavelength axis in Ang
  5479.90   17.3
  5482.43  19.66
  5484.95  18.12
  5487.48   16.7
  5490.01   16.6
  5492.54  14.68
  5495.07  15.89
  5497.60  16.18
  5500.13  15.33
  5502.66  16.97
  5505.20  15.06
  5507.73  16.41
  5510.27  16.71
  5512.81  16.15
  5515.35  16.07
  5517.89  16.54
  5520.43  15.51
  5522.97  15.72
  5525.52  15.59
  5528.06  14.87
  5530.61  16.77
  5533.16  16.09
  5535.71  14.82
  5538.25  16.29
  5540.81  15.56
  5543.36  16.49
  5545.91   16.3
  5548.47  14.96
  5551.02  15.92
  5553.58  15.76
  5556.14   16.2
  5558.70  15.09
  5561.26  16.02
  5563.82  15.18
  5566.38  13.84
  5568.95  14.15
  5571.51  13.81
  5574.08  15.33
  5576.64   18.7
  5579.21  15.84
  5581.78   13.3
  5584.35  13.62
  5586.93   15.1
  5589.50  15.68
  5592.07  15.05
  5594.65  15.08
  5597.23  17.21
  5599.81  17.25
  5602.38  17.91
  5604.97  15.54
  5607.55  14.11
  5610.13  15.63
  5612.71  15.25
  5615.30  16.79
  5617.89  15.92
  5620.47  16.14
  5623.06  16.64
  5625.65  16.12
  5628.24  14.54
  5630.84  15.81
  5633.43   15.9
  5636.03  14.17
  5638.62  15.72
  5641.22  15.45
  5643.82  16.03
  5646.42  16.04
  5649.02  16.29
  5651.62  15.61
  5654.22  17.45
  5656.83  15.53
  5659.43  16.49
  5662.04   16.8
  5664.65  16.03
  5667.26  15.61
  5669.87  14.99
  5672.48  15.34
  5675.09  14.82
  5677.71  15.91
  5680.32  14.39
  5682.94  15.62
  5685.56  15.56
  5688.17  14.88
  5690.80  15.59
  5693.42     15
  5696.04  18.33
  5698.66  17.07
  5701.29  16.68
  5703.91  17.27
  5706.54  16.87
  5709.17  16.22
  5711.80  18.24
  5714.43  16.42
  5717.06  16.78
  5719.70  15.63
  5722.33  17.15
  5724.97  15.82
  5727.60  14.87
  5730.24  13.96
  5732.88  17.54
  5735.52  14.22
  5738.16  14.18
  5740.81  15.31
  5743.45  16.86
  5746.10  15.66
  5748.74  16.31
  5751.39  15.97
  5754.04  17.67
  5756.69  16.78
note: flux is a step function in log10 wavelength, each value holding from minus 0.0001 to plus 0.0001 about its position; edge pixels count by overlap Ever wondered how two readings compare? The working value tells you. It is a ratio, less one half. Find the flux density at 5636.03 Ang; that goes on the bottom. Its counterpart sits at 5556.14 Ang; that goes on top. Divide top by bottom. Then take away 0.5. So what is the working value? 0.64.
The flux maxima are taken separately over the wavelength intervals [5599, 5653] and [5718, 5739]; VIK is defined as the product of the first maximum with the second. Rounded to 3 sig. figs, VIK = 314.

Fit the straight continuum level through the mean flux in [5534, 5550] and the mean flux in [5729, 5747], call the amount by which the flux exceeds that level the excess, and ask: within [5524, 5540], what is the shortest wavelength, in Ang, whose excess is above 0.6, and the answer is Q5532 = 5530.61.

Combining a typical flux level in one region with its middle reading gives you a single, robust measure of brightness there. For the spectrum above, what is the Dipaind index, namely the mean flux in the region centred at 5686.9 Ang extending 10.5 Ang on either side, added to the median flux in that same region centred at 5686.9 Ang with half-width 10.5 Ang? 31.2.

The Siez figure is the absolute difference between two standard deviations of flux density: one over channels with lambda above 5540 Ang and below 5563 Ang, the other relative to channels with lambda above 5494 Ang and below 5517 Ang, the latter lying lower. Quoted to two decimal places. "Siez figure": 0.08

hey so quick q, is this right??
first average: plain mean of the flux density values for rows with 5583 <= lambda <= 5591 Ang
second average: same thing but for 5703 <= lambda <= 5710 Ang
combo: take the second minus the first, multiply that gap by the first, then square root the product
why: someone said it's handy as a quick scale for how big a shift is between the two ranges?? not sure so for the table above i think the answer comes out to 5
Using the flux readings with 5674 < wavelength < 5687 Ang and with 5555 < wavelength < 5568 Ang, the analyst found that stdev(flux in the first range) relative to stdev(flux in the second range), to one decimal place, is 0.7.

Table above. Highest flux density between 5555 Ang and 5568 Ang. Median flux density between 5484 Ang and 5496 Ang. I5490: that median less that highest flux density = 0.4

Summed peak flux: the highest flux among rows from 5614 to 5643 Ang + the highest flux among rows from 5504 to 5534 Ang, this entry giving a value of 33.6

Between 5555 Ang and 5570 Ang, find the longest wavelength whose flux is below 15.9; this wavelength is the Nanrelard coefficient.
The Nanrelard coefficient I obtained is 5568.95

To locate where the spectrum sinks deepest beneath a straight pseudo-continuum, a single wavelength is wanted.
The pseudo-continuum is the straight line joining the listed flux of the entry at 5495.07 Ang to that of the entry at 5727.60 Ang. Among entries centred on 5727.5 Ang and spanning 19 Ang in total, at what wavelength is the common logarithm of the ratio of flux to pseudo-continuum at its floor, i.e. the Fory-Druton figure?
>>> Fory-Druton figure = 5730.24 Ang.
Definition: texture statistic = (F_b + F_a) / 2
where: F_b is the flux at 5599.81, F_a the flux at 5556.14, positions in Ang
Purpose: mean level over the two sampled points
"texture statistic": 16.7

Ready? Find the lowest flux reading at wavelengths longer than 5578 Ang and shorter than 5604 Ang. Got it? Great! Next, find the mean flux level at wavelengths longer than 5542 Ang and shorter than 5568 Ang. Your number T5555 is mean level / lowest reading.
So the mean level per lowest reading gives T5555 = 1.17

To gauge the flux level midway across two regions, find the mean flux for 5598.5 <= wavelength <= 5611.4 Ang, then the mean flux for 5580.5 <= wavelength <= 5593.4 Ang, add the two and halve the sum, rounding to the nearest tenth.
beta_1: 15.3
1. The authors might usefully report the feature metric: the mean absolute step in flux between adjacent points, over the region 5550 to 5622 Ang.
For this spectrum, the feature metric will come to 1.11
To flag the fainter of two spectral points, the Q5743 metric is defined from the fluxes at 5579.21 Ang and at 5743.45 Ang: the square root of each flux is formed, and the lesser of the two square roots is 3.98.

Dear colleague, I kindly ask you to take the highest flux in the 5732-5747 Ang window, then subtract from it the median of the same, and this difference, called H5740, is 2.1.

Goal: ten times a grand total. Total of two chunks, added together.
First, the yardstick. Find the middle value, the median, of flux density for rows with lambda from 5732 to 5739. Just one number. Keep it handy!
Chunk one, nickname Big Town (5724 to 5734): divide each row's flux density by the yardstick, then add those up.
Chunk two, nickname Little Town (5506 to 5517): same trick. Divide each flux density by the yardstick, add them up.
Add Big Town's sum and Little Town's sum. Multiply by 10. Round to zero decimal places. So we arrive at 90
